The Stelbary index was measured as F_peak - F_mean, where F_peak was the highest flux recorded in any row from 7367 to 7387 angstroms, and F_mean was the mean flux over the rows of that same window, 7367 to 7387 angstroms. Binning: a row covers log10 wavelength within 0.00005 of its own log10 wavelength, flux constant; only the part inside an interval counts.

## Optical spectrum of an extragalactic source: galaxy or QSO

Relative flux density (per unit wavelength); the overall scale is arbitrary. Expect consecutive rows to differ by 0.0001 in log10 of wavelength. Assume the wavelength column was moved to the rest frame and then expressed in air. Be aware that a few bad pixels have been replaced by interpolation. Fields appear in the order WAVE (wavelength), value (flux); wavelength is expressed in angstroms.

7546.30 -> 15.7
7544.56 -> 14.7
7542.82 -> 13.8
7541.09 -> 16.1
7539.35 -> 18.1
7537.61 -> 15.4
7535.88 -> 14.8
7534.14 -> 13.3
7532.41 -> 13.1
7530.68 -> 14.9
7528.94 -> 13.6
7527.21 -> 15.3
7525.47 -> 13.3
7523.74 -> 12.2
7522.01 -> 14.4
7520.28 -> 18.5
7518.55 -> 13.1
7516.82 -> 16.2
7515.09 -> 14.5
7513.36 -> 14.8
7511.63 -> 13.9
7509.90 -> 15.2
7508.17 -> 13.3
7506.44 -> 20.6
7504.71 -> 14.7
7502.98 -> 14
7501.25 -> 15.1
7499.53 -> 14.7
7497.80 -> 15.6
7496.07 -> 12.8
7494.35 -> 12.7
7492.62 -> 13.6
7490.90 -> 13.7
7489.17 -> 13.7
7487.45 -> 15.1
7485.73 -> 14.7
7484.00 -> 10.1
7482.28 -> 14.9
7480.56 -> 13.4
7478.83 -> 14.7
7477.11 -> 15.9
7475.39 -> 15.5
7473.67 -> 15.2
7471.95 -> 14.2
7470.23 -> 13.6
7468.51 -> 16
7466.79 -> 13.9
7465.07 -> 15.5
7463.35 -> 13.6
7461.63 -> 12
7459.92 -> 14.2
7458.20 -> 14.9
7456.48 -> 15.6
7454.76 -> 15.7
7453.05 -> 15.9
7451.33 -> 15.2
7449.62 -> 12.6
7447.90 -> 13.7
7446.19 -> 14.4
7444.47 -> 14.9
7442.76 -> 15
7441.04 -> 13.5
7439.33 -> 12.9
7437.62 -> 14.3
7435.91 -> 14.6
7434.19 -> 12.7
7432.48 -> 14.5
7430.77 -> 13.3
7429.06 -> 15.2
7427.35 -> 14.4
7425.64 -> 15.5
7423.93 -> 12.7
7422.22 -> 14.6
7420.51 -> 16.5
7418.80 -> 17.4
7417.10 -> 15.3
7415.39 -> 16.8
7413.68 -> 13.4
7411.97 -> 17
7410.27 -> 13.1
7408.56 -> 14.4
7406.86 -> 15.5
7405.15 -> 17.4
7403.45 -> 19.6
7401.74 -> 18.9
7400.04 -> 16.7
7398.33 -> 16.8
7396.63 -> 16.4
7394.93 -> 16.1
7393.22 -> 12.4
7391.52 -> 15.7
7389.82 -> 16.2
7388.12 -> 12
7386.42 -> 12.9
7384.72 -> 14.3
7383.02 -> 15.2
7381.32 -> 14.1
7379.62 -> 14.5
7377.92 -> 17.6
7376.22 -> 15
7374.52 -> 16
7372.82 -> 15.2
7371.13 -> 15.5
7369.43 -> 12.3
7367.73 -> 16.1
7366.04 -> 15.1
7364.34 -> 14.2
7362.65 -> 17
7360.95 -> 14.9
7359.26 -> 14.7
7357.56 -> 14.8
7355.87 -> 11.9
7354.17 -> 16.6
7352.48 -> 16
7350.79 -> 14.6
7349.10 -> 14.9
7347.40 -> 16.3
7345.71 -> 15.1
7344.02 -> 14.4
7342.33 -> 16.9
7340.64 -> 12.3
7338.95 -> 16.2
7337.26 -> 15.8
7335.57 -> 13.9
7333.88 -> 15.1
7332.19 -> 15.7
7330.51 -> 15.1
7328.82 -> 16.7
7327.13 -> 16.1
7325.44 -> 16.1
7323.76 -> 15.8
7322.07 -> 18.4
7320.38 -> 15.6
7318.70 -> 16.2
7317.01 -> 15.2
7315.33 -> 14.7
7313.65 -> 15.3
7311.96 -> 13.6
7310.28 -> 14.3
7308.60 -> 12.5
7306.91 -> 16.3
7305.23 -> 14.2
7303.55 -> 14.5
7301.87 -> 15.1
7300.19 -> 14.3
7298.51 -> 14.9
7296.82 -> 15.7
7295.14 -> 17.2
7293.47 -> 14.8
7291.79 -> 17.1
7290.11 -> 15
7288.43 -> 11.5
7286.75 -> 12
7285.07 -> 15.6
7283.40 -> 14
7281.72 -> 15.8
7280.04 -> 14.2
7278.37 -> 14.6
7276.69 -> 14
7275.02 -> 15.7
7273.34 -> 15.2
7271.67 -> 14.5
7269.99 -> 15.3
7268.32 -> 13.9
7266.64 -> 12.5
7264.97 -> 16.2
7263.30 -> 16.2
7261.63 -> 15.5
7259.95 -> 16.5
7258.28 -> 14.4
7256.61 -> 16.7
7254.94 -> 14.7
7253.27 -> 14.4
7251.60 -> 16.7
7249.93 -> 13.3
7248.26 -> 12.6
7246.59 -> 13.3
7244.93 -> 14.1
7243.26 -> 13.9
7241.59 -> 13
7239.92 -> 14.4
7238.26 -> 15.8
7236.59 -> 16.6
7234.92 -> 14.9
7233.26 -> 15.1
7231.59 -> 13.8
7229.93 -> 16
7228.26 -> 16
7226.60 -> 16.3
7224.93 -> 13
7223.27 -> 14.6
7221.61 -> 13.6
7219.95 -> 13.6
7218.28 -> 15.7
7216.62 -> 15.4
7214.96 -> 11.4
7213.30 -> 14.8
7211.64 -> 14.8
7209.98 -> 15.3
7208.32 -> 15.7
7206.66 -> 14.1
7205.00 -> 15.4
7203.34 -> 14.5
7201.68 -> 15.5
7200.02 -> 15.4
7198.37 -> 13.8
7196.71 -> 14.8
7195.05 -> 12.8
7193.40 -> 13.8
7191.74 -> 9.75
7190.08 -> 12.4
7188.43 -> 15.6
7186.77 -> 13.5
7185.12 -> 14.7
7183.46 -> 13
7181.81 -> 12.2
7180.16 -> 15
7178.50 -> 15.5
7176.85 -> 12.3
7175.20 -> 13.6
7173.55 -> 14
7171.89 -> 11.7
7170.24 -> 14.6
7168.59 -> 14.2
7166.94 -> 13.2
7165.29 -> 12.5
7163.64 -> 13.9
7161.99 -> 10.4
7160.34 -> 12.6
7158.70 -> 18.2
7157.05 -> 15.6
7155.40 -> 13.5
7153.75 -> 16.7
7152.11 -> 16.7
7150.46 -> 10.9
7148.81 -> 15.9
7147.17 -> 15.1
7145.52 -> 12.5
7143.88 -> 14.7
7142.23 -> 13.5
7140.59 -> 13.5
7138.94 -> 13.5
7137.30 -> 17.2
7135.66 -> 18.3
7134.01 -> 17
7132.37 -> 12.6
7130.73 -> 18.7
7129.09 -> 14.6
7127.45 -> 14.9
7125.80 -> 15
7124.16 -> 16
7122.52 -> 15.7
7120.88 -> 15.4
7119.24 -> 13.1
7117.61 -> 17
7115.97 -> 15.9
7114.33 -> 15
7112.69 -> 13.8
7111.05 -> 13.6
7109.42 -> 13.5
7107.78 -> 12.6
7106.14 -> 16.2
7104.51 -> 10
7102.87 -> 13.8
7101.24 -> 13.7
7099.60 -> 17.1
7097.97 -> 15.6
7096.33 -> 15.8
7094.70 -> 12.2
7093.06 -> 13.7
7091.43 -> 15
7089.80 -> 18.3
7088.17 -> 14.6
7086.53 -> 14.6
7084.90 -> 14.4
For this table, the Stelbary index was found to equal 2.7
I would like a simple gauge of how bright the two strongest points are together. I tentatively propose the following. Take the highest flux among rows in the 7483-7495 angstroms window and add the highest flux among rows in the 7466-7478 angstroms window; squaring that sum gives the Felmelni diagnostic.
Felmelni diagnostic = 967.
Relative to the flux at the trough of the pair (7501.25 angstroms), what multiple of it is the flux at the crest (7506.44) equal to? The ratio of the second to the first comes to 1.4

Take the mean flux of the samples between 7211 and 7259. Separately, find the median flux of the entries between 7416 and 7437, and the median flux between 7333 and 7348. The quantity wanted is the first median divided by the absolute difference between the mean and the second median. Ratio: 28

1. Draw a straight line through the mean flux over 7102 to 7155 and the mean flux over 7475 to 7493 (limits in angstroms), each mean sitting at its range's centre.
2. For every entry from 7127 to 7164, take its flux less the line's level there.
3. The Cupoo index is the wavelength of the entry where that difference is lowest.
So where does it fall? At 7161.99 angstroms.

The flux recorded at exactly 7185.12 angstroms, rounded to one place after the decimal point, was 14.7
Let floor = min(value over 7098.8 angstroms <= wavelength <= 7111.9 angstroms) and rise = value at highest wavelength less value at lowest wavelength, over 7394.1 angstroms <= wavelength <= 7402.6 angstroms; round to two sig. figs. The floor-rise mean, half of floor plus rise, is 6.4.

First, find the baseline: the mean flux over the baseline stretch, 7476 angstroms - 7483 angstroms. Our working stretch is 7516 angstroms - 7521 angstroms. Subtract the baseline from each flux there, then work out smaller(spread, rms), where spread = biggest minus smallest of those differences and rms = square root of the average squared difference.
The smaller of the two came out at 2.5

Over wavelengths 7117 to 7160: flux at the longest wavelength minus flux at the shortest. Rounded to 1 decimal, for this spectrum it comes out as 1.2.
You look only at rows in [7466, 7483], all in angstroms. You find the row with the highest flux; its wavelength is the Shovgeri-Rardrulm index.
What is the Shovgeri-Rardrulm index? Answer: 7468.51 angstroms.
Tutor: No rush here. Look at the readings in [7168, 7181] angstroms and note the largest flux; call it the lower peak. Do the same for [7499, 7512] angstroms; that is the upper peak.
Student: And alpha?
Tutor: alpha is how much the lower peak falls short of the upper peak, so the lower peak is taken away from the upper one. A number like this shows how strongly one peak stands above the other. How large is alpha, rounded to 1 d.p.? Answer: 5.1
